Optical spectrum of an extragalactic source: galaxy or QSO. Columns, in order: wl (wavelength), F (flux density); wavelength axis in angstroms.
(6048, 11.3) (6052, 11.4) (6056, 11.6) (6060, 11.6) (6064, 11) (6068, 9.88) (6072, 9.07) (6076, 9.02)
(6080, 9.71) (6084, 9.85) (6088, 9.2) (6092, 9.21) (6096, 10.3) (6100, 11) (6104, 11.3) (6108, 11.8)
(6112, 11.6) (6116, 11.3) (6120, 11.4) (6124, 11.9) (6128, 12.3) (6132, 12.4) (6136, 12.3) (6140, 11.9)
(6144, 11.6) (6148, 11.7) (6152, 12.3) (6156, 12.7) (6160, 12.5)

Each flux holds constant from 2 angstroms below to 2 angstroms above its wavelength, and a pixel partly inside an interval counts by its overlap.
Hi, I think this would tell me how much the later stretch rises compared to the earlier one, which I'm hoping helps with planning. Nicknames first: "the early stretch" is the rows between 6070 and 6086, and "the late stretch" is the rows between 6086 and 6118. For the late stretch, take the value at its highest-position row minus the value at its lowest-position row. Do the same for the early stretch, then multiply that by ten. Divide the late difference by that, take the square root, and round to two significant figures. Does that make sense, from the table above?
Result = 0.52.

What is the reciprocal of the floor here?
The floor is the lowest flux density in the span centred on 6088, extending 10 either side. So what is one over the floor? 0.109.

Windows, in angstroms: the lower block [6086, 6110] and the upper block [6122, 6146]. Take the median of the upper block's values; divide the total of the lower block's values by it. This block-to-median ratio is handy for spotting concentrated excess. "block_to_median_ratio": 5.2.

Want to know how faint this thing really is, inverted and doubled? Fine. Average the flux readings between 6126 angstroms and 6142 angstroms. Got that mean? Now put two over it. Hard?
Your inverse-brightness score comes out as 0.164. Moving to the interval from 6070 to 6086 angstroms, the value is 0.212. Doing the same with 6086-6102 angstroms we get 0.201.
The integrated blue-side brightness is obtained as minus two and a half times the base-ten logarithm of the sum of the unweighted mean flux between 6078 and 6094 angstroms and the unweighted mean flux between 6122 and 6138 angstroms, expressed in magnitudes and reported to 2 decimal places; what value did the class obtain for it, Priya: -3.34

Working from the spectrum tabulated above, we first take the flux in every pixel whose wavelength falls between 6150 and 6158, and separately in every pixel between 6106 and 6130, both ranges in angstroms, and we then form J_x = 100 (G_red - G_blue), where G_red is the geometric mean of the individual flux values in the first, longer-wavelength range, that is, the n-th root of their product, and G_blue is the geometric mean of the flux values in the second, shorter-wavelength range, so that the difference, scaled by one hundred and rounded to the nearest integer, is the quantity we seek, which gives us 79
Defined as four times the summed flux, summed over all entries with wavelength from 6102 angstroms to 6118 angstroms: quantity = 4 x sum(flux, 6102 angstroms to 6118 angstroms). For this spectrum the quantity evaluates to 184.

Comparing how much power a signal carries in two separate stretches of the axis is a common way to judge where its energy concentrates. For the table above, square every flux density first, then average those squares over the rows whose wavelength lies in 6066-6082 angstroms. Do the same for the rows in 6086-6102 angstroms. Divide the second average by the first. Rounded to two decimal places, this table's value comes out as 1.12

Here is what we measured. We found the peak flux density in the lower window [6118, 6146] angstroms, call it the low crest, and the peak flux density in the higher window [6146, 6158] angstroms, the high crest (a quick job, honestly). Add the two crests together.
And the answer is 25.1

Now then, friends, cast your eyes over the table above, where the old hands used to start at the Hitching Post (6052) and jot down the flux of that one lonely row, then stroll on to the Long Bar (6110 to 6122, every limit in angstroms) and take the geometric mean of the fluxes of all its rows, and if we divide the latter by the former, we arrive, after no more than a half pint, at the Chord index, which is 1.003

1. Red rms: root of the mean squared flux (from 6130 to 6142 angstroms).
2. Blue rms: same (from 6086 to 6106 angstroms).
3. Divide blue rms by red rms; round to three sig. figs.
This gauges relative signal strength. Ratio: 0.839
